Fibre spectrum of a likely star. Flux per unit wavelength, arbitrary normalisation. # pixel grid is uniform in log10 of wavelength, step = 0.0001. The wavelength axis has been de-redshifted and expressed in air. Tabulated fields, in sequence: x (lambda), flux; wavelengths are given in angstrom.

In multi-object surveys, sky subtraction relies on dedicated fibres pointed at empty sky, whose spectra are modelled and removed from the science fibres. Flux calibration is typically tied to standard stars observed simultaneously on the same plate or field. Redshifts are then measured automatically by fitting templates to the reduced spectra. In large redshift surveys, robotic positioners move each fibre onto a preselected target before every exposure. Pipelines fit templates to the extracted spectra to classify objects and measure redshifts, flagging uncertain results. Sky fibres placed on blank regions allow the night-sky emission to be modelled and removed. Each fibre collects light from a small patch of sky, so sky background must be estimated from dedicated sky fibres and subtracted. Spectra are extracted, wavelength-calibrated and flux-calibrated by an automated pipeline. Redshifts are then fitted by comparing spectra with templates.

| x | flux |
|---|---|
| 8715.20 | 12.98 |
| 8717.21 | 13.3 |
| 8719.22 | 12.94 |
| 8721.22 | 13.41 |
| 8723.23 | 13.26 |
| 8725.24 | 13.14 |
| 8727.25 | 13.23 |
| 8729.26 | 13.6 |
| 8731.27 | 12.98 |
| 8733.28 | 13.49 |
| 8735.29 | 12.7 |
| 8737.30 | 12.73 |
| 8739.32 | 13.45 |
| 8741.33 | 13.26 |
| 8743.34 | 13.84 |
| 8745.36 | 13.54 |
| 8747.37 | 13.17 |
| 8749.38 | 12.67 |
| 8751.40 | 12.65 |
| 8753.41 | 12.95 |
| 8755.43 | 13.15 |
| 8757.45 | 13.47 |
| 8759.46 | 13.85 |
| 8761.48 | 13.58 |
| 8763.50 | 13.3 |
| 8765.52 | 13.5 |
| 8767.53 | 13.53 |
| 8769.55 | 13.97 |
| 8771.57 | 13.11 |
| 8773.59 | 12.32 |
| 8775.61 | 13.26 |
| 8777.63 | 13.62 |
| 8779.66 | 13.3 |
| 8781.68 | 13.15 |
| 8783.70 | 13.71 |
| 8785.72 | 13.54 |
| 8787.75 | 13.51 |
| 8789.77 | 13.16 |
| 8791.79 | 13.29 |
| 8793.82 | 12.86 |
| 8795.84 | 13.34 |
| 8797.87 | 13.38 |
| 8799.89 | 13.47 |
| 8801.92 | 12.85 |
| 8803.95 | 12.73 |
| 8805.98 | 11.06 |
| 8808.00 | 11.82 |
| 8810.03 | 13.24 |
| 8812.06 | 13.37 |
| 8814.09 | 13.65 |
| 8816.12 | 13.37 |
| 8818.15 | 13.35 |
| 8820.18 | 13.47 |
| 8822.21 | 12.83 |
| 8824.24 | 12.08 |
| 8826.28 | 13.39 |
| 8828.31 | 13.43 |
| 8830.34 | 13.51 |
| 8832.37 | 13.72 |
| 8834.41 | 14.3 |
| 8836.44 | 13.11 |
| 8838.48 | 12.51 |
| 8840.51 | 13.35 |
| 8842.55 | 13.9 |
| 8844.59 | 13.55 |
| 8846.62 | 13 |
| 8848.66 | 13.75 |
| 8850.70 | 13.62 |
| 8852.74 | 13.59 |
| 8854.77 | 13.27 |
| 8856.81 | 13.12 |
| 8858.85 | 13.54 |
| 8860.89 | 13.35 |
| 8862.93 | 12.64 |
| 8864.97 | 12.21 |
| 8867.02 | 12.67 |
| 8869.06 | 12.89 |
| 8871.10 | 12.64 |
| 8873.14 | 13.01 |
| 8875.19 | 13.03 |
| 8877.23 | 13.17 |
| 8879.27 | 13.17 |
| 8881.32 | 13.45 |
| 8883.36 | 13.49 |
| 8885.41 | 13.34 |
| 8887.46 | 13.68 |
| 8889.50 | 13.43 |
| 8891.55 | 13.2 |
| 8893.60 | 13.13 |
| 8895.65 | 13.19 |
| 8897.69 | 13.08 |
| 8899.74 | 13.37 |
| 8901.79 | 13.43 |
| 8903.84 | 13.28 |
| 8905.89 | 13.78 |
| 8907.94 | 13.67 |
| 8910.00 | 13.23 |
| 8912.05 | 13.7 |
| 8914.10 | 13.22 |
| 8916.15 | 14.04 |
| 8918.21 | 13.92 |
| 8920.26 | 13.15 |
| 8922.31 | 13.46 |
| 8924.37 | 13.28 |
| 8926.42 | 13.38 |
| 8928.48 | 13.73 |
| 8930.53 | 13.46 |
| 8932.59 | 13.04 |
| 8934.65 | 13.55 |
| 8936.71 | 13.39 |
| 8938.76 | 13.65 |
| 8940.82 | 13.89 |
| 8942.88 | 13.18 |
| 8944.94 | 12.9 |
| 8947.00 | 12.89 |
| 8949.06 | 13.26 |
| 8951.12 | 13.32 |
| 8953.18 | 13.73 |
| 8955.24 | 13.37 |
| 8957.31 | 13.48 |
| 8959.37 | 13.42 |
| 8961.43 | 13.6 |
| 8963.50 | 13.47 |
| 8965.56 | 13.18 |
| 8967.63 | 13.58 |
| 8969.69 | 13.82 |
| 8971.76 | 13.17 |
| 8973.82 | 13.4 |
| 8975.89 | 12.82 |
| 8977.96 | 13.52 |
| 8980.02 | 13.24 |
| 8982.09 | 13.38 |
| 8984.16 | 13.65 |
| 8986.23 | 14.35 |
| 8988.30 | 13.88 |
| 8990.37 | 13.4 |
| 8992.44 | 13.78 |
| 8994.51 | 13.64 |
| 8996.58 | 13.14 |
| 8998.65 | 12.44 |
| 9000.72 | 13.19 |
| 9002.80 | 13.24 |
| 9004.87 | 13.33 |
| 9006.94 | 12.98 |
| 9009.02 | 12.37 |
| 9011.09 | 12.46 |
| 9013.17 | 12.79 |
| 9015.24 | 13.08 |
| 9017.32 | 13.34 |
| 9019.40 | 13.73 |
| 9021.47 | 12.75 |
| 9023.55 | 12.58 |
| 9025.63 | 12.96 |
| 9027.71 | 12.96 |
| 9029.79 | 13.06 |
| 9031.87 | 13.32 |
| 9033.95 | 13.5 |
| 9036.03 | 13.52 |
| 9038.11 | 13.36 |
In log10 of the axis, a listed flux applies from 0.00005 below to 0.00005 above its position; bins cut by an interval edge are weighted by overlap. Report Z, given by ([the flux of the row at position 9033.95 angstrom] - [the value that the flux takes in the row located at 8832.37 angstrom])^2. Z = 0.05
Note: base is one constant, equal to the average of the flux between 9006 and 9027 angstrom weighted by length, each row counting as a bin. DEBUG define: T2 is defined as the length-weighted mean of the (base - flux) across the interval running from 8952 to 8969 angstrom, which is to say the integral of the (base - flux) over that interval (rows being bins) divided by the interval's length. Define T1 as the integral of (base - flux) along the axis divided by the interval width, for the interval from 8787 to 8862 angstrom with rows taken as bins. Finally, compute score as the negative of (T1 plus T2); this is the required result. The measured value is 0.9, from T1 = -0.31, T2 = -0.58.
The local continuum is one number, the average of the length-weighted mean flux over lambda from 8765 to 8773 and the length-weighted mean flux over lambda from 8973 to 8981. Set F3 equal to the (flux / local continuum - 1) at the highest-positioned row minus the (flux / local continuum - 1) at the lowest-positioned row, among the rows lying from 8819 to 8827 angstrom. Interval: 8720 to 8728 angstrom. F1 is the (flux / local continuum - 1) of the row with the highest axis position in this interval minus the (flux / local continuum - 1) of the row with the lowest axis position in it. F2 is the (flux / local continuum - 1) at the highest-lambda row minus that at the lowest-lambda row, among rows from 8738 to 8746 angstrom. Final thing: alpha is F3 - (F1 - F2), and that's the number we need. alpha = 0.01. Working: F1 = -0.013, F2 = 0.007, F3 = -0.006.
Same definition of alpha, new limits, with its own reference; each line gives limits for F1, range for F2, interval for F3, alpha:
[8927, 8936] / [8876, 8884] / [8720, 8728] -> 0.02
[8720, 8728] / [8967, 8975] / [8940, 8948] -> -0.07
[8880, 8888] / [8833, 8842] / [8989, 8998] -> -0.11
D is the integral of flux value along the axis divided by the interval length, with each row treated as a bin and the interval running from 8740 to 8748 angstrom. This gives 13.47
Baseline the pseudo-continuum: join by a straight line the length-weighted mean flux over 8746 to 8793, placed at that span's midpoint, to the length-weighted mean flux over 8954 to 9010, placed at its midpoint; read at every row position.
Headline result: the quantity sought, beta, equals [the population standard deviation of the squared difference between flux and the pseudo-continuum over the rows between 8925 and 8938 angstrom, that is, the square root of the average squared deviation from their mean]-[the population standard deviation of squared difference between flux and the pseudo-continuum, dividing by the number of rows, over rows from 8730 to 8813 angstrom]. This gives -0.78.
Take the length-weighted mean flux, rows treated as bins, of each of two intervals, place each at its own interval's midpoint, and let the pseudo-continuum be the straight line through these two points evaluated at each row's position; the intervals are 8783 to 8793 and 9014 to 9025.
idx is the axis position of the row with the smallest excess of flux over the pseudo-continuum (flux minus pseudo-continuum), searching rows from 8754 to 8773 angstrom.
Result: 8771.57 angstrom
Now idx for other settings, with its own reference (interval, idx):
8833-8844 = 8838.48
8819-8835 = 8824.24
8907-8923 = 8920.26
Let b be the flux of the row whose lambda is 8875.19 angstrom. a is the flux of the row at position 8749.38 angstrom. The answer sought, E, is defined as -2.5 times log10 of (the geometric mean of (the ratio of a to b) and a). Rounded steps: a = 12.67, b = 13.03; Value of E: -1.36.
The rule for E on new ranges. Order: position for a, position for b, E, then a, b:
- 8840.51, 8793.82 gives -1.43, 13.35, 12.86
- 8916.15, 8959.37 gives -1.46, 14.04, 13.42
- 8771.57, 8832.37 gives -1.37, 13.11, 13.72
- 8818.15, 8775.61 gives -1.41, 13.35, 13.26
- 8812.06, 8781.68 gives -1.42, 13.37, 13.15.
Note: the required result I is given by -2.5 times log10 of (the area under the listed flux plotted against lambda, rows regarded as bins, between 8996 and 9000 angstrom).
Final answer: -4.27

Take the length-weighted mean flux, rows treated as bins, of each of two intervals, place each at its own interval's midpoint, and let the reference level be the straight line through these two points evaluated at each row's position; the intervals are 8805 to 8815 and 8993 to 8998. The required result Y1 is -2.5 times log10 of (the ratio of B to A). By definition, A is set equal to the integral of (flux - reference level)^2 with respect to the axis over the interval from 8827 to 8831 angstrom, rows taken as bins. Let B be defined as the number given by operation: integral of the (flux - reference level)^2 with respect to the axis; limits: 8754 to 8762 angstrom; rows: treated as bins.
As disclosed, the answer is -1.5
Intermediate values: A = 2.3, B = 10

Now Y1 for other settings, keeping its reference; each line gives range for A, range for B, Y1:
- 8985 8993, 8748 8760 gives -1.0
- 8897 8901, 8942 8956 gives -1.1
